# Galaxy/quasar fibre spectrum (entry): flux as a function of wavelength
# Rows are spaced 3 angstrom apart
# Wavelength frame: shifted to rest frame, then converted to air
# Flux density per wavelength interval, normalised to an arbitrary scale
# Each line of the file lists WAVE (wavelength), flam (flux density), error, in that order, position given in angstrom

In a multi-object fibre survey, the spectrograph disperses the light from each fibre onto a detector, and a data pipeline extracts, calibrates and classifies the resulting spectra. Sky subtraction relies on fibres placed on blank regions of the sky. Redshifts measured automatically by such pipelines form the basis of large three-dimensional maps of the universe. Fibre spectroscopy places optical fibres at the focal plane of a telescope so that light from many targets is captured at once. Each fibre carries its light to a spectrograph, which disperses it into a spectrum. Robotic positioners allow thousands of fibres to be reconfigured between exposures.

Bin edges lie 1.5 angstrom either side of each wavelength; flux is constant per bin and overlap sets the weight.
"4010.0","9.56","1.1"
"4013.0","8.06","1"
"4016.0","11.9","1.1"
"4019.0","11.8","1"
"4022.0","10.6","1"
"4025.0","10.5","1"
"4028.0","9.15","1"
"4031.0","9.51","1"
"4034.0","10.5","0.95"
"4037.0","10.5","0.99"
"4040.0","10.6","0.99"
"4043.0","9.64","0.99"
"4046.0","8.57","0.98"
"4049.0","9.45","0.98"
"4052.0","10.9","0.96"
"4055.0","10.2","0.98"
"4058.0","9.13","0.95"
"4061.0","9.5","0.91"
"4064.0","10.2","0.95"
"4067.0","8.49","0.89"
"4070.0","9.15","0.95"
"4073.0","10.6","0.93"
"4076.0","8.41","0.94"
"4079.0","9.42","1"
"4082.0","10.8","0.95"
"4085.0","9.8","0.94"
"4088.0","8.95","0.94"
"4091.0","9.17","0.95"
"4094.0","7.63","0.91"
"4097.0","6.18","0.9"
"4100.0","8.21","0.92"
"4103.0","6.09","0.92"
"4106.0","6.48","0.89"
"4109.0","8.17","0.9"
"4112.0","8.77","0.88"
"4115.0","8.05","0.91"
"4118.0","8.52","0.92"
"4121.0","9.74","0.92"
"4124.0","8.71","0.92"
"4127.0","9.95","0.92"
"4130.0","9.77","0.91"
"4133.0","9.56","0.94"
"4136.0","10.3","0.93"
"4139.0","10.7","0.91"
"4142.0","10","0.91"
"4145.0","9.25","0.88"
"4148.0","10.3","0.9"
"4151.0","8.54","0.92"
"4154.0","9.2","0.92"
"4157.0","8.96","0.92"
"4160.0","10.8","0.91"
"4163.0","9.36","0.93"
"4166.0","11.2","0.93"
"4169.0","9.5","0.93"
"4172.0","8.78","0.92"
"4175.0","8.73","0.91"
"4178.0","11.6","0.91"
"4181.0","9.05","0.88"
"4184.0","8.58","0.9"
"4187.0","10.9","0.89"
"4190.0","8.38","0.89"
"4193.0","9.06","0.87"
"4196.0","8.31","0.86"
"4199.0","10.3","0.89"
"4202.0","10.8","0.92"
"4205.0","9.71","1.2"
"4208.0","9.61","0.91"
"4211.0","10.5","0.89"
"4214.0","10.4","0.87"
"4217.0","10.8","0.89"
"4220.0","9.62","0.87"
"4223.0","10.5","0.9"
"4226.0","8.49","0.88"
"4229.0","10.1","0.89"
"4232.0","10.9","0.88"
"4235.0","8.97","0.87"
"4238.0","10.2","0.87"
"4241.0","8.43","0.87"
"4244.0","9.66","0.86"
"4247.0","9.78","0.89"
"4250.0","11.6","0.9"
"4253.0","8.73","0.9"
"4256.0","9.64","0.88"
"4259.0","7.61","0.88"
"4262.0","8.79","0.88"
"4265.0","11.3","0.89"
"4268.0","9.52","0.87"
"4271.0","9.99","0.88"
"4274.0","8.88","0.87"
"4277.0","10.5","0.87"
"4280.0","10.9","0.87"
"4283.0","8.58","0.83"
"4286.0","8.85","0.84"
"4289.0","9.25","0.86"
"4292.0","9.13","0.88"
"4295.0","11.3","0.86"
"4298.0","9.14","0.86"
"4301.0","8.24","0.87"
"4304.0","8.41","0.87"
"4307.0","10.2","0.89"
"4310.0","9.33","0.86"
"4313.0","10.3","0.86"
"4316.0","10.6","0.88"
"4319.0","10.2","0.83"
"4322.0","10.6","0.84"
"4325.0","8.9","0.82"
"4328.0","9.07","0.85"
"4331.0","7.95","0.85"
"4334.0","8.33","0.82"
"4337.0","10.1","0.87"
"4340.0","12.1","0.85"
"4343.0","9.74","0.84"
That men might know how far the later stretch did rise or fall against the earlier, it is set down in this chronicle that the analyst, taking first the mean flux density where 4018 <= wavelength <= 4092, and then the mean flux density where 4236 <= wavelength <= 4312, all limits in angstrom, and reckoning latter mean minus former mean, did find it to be -0.3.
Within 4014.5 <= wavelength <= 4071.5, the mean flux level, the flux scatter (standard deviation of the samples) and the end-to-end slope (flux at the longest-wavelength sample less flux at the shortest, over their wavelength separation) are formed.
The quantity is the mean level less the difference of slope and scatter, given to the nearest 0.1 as 11.0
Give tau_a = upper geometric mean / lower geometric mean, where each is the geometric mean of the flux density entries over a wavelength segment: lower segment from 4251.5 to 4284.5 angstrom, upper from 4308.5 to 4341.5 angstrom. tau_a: 1.03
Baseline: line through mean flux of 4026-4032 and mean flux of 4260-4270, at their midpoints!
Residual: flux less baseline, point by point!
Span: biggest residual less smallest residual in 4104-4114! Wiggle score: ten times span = 22.8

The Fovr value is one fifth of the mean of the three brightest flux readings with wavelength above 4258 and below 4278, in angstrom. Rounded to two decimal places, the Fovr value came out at 2.12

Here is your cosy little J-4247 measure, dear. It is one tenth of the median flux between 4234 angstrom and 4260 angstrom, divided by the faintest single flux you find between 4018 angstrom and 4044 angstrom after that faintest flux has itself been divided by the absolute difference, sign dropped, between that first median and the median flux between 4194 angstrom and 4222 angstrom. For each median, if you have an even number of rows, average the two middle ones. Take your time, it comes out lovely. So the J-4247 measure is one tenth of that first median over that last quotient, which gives 0.070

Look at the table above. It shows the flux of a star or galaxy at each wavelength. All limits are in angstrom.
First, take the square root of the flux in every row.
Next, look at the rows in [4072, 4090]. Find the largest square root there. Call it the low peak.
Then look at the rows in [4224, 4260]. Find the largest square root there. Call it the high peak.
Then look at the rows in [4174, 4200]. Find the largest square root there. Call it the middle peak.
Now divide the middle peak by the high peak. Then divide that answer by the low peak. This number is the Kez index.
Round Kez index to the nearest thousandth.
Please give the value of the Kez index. 0.304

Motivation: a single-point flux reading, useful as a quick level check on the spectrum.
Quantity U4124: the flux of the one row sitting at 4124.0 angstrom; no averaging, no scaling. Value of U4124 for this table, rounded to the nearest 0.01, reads 8.71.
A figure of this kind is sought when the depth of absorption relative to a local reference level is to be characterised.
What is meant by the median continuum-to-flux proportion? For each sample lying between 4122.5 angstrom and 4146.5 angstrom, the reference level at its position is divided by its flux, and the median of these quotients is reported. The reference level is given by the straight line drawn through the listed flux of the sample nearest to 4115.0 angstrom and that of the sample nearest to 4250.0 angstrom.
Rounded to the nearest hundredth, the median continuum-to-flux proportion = 0.87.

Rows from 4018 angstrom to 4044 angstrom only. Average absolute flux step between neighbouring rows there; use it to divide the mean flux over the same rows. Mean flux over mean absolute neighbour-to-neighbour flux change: 16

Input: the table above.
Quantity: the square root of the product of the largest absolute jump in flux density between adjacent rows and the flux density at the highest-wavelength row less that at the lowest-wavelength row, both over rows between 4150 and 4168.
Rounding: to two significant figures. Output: 2.2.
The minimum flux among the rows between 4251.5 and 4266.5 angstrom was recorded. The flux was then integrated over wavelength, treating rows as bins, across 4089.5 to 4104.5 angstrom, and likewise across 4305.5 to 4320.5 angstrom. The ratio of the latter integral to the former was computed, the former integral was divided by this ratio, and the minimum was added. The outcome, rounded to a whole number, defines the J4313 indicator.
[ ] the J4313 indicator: 90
